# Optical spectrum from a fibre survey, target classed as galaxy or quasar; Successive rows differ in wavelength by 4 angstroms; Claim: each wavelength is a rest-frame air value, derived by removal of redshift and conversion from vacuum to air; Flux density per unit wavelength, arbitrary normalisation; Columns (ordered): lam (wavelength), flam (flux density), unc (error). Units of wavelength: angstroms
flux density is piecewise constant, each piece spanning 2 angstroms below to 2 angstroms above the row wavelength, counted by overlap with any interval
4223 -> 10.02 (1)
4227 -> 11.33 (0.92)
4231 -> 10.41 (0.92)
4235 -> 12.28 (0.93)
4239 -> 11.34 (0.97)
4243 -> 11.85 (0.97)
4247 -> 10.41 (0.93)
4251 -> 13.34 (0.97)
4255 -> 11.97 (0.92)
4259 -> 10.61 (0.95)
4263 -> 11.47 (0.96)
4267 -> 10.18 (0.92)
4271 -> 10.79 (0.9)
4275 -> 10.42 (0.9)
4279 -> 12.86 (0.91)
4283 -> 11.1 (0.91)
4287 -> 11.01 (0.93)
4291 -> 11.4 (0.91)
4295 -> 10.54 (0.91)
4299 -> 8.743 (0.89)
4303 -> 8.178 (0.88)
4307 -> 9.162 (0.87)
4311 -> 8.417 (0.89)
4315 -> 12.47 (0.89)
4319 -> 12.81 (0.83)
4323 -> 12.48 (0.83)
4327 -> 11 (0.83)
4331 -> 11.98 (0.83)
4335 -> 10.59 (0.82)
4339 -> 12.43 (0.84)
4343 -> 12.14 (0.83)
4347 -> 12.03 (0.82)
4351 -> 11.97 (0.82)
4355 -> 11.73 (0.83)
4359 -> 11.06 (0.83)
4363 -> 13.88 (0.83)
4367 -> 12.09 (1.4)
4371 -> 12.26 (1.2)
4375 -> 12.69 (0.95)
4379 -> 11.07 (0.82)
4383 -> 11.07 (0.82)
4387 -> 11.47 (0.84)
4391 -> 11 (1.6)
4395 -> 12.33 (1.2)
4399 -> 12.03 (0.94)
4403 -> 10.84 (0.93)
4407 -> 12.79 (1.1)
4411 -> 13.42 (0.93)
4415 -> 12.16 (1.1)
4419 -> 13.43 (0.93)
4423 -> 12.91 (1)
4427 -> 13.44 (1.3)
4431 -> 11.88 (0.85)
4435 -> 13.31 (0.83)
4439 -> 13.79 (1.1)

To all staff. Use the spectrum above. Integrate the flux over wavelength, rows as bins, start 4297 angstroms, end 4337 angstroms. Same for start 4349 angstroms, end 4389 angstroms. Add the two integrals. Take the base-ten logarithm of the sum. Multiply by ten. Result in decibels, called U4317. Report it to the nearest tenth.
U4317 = 29.5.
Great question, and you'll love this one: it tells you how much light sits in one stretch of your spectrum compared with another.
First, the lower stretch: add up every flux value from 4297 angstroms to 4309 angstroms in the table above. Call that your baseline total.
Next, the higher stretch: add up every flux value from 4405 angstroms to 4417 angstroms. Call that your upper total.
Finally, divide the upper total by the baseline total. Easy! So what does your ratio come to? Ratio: 1.47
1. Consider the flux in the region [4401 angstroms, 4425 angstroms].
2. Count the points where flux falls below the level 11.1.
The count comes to 1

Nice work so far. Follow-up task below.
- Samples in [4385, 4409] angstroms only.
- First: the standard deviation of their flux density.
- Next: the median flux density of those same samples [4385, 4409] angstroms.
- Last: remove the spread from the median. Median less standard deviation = 11.0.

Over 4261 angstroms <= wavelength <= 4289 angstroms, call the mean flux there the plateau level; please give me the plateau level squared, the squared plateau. 124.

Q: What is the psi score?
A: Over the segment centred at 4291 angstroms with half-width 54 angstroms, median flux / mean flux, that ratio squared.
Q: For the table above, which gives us 1.00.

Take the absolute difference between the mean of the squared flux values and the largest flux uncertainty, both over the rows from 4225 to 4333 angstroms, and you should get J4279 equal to 123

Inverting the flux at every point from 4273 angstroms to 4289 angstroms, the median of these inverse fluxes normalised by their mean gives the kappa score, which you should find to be 1.02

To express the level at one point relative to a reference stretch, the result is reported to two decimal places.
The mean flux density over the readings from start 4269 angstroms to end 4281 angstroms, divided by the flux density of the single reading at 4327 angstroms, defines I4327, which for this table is 1.03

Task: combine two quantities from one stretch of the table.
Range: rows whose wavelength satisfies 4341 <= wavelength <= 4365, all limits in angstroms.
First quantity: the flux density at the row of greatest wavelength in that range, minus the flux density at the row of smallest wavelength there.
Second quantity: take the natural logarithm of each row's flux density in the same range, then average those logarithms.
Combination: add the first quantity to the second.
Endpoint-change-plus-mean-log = 4.2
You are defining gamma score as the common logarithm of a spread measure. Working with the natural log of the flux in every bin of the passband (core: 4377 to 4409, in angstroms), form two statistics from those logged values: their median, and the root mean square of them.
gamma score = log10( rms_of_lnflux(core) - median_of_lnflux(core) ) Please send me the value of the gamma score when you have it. -1.6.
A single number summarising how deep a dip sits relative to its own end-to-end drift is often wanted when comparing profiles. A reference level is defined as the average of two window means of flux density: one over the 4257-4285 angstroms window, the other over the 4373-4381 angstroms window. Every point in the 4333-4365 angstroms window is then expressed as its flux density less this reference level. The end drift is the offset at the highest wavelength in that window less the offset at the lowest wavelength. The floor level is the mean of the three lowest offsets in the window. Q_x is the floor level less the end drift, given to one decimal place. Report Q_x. -3.6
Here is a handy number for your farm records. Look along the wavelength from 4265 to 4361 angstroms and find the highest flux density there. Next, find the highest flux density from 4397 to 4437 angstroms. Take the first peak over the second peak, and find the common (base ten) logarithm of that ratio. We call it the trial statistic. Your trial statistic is -0.02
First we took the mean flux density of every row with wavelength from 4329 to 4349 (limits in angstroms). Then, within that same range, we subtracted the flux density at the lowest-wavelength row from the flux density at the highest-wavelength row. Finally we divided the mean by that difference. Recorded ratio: 237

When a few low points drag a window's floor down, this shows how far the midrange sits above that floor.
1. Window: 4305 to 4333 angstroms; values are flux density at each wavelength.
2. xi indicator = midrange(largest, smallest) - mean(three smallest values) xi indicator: 1.1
